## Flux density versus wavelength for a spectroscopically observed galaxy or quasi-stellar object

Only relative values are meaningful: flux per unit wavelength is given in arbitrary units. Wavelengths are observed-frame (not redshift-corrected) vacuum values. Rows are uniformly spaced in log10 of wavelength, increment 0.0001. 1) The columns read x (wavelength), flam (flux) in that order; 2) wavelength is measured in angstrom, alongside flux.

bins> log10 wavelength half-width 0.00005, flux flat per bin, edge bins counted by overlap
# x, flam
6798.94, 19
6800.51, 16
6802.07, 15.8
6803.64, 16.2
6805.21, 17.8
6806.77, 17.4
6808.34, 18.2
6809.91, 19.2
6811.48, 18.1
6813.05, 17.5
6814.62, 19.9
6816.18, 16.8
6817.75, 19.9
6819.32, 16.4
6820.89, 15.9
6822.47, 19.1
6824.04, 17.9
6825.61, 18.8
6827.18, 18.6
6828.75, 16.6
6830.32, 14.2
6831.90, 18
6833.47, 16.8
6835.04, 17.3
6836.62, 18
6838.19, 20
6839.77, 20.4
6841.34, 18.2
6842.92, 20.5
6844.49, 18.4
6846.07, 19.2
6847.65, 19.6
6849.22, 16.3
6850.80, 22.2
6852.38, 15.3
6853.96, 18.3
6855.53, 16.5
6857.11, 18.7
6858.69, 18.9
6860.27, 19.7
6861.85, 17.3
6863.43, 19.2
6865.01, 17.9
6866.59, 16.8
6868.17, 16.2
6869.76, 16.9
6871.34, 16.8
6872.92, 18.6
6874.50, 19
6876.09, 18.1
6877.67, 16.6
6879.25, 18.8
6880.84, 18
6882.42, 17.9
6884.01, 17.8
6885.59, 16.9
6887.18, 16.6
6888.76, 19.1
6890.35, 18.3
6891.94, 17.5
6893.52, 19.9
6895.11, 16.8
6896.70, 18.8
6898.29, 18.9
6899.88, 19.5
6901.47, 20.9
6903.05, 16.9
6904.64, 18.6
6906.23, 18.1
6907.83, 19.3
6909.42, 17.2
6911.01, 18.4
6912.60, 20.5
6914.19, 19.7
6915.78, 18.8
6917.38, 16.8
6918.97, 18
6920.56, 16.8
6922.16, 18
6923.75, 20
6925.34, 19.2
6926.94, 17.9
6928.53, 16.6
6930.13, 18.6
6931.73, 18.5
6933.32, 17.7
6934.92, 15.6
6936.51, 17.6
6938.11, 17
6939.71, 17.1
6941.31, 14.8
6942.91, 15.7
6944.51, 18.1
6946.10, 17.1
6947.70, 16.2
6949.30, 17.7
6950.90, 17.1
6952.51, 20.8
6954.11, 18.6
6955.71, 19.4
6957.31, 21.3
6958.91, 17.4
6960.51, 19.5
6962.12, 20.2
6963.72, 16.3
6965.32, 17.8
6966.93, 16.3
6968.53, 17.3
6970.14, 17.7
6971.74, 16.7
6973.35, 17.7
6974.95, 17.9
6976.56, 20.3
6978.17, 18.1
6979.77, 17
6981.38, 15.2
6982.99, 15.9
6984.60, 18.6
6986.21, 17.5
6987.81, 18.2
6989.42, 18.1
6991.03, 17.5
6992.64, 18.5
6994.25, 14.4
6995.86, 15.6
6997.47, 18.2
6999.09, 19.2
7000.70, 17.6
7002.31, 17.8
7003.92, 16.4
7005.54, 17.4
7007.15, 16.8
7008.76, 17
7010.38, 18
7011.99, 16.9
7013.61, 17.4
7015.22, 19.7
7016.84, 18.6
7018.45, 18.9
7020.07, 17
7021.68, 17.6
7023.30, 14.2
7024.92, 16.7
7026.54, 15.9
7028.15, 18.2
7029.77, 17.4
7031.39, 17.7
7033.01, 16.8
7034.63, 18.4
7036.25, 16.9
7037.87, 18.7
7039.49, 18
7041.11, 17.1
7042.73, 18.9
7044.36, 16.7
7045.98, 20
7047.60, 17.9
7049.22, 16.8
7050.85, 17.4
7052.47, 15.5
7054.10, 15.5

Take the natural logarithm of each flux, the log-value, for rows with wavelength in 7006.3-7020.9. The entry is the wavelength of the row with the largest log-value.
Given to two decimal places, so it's 7015.22 angstrom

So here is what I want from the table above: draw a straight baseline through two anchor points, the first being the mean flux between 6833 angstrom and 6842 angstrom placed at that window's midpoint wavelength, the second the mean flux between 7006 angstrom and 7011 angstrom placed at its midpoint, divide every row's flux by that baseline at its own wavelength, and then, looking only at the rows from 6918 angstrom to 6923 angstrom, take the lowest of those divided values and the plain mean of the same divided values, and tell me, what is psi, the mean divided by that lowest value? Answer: 1.048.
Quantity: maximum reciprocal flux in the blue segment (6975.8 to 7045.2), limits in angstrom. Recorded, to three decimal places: 0.070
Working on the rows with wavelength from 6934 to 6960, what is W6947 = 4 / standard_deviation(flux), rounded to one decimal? 2.3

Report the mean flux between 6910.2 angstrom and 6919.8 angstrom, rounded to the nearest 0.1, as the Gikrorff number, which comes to 18.7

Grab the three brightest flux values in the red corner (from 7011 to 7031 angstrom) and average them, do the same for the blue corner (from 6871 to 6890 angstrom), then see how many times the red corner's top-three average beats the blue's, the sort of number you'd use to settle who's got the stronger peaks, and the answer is 1.01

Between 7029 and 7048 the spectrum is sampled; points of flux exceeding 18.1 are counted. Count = 4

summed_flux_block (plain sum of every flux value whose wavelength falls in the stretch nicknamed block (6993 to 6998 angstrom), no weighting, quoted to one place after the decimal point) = 48.2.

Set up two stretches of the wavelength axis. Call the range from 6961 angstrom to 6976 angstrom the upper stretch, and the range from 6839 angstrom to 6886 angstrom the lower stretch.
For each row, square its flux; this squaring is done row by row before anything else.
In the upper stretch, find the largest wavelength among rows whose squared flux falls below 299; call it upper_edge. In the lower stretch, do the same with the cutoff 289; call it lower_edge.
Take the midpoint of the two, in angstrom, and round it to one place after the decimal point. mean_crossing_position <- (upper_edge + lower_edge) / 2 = 6928.7 angstrom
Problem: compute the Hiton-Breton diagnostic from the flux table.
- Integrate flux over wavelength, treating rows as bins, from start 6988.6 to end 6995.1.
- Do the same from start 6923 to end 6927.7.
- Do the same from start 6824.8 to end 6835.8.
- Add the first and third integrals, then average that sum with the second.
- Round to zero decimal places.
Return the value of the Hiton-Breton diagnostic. 195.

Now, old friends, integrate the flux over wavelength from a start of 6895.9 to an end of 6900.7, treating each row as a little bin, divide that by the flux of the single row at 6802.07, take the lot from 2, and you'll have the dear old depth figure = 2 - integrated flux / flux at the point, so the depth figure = -3.8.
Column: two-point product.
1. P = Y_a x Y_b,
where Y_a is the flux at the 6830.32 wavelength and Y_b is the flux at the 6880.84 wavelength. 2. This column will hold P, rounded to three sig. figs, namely 256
